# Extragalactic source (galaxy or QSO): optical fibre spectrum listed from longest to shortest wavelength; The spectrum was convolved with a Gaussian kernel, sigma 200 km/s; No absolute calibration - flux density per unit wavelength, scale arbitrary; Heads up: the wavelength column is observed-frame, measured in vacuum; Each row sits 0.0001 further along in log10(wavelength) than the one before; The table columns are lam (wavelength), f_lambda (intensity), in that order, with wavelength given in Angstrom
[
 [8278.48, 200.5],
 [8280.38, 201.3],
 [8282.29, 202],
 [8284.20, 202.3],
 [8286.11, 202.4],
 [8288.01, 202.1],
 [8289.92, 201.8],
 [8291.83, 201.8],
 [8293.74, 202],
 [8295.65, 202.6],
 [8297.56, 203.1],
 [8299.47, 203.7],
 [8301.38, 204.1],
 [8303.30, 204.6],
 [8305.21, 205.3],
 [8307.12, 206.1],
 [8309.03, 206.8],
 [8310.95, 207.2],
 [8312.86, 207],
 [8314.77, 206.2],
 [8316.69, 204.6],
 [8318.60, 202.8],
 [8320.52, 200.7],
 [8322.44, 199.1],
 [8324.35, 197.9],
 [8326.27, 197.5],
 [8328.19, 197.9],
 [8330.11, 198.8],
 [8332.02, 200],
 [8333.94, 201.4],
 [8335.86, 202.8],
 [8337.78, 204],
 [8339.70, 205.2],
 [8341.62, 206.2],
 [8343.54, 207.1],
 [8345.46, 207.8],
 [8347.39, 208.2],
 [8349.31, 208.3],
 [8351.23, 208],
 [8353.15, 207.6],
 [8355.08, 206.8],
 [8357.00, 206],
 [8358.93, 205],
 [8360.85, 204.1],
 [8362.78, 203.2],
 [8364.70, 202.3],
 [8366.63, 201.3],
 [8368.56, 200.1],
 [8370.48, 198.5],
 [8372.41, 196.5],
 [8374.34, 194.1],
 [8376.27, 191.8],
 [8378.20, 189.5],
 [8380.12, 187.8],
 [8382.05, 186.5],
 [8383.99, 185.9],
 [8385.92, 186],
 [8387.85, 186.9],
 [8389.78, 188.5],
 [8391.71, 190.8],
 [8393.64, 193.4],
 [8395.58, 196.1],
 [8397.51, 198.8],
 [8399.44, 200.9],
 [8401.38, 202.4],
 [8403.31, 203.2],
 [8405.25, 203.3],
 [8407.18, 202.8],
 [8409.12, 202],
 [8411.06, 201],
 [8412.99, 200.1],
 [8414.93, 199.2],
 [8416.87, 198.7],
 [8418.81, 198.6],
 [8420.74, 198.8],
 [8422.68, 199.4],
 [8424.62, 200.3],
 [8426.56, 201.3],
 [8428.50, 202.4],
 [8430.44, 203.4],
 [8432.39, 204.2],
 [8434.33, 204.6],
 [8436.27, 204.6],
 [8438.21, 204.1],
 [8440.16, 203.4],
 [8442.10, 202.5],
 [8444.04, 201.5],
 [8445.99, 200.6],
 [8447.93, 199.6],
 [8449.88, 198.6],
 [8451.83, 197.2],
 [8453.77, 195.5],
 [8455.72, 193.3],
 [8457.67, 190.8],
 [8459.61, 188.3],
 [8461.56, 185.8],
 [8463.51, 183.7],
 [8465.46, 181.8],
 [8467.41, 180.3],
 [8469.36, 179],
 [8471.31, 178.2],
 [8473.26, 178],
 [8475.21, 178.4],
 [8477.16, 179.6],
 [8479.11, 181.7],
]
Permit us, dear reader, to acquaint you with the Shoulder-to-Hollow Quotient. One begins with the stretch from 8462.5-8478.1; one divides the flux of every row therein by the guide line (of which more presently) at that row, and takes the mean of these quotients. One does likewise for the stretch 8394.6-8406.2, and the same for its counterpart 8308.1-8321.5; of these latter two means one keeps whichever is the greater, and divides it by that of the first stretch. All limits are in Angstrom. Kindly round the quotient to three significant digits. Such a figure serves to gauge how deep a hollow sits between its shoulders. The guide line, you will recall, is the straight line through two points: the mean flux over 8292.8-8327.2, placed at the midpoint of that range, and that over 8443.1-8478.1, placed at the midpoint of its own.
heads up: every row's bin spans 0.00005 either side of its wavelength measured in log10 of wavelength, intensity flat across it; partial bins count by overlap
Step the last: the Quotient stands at 1.08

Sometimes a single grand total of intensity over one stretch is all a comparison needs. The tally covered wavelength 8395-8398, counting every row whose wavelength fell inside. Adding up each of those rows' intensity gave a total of 395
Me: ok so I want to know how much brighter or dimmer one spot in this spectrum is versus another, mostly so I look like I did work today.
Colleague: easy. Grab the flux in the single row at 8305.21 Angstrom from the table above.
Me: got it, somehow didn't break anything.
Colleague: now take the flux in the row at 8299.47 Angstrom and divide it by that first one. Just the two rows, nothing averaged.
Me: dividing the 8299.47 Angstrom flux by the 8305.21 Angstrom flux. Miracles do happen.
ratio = 0.99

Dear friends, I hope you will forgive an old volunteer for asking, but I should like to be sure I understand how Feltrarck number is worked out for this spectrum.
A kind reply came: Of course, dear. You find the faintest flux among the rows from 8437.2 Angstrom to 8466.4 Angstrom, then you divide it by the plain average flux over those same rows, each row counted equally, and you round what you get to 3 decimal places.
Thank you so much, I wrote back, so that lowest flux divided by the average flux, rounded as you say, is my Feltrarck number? 0.932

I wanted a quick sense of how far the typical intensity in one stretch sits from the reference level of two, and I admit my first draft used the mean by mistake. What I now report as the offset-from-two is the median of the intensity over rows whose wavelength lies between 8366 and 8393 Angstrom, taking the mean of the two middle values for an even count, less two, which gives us 188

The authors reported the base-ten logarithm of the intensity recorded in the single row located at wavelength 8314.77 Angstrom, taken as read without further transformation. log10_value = 2.31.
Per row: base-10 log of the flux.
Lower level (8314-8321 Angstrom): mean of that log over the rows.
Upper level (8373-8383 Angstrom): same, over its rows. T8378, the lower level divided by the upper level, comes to 1.01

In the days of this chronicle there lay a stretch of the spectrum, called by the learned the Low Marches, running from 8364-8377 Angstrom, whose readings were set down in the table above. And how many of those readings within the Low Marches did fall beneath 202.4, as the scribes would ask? 7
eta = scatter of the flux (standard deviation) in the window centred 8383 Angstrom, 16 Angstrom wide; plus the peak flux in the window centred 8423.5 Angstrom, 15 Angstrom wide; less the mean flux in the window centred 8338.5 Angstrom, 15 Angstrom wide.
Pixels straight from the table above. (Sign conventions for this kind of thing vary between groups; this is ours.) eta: 1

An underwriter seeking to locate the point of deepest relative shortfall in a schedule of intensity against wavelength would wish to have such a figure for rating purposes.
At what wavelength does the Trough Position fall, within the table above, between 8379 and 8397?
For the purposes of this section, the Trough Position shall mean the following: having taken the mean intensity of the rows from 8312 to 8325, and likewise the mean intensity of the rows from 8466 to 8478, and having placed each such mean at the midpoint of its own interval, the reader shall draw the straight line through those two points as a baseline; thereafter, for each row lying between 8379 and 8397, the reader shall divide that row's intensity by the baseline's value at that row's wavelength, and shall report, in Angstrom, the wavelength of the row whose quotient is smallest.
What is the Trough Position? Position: 8383.99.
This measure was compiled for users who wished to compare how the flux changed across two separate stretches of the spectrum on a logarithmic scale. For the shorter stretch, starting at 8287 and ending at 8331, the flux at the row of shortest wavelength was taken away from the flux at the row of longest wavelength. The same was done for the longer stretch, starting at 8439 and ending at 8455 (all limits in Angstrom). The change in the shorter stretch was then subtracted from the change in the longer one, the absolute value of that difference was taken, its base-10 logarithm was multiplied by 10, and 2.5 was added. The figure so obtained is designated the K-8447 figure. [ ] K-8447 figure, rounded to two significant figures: 9.1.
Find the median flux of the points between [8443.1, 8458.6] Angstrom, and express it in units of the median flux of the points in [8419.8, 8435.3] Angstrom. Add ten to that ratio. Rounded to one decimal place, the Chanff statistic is 11.0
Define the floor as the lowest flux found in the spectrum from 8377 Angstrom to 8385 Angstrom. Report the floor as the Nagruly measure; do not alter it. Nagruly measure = 185.9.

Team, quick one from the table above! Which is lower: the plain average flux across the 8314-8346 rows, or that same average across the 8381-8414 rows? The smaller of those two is 196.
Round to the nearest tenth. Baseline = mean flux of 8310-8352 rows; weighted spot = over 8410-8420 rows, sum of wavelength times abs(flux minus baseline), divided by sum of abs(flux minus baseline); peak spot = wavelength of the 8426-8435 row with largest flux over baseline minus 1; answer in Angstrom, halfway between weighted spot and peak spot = 8424.9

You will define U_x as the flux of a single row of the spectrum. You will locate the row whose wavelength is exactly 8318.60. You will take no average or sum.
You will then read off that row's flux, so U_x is 202.8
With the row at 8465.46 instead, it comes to 181.8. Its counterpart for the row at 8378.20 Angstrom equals 189.5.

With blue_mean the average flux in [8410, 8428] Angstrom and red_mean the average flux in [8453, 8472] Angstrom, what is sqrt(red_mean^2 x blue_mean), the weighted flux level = 2624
